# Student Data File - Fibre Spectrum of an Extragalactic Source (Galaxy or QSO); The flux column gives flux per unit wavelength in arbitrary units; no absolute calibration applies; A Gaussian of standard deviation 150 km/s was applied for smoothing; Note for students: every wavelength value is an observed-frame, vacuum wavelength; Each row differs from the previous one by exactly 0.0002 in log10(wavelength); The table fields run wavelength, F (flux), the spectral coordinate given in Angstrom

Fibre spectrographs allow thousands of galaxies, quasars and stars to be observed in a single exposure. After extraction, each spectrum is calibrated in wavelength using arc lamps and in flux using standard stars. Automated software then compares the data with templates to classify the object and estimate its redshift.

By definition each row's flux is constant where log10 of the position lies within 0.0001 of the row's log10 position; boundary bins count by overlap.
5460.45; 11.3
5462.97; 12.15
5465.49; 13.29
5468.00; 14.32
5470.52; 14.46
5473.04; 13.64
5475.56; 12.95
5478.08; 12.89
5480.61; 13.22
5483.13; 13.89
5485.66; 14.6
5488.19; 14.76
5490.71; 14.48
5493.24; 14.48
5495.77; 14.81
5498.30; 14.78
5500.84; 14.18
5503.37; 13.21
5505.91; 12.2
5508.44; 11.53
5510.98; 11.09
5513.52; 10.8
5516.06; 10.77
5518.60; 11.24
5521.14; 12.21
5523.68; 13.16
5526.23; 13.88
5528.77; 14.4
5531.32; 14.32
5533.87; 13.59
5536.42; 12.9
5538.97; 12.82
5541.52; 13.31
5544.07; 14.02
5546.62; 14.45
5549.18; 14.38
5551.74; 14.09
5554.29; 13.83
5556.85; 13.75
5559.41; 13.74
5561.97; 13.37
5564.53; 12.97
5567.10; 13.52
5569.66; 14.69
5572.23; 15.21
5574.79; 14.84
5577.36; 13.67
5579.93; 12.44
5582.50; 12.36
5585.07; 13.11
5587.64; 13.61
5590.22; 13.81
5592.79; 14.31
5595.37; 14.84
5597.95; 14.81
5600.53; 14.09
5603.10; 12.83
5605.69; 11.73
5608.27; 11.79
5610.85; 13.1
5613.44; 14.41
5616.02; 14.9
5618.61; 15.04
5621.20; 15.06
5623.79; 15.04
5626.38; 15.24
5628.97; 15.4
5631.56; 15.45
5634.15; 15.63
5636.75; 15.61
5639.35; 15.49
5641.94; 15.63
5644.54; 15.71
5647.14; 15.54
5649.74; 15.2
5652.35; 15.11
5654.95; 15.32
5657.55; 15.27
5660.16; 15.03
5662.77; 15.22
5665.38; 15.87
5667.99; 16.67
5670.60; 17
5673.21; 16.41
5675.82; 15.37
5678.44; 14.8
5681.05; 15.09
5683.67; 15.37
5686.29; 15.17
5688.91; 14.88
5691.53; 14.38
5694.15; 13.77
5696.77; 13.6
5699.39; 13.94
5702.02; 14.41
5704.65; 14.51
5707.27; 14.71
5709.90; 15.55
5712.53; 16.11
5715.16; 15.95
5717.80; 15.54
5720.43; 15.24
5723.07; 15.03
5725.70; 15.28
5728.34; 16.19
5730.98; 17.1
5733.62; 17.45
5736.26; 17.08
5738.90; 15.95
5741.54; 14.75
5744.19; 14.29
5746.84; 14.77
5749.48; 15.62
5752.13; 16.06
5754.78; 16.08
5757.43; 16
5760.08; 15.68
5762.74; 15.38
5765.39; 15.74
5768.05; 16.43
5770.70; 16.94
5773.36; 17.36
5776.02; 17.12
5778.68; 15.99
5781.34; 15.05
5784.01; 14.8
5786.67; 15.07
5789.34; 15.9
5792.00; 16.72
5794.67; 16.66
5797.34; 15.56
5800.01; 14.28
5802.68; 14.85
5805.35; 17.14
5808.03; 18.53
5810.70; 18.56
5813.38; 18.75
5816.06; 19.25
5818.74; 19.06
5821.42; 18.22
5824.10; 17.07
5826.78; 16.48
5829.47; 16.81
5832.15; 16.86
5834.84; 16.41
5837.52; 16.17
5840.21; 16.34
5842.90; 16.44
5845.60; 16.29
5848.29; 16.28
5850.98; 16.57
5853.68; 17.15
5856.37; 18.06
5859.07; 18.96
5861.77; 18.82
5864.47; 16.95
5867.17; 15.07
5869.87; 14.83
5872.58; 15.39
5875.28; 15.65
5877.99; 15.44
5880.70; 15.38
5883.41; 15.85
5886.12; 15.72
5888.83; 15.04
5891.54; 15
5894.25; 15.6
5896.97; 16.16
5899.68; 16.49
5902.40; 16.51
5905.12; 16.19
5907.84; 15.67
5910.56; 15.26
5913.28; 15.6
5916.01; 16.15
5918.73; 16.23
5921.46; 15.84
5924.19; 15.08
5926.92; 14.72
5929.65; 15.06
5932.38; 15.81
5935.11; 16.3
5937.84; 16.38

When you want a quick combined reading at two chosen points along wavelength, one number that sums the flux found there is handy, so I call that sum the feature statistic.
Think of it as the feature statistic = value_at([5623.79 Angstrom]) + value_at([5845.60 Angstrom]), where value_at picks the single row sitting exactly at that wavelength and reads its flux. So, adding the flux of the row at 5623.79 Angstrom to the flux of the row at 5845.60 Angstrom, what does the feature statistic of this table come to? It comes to 31.3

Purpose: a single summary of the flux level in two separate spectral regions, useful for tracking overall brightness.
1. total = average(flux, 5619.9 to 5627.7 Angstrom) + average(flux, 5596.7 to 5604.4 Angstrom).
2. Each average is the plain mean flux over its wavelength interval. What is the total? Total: 29.0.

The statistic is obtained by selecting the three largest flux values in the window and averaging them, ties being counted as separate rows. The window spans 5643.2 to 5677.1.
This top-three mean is 16.7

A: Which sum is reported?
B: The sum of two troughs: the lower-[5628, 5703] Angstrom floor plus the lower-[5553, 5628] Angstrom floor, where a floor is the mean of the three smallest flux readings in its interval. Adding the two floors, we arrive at 25.7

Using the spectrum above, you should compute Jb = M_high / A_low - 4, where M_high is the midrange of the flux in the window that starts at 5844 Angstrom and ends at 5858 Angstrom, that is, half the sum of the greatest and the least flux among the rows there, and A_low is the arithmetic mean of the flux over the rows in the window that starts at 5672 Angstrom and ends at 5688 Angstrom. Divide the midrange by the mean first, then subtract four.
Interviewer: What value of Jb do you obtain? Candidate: -2.88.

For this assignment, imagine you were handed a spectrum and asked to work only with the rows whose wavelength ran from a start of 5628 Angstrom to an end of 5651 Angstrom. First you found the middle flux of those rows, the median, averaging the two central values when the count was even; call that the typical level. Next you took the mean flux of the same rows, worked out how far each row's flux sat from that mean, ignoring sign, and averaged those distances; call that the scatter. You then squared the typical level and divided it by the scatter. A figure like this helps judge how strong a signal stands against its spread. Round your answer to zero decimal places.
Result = 2046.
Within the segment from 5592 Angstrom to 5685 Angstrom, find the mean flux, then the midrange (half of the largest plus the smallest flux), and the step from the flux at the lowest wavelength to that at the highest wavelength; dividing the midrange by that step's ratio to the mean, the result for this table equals 203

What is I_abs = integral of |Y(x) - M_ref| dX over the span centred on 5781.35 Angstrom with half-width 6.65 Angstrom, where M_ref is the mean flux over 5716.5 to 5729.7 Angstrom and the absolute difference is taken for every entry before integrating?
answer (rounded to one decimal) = 9.7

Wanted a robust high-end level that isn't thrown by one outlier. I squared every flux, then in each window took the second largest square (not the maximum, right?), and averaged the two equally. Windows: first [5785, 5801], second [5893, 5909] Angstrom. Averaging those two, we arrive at 275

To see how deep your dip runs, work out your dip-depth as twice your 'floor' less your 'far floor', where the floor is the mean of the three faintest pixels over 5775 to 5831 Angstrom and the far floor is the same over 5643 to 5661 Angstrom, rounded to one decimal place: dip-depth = 14.2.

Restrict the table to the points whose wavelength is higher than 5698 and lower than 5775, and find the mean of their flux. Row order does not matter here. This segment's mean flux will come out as 15.7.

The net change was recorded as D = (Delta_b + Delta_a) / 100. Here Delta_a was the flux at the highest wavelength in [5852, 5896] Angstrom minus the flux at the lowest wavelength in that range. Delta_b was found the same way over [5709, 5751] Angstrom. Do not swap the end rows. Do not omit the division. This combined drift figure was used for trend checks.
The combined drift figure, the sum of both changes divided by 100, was -0.015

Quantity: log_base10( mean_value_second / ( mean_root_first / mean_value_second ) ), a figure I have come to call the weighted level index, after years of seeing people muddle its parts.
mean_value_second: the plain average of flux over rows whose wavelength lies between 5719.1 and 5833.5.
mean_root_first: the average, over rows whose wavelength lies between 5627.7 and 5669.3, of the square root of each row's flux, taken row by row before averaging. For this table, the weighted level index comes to 1.83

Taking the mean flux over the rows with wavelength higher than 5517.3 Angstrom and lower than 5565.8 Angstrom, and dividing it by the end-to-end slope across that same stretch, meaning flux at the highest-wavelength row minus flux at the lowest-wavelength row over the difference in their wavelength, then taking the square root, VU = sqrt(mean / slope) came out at 18.9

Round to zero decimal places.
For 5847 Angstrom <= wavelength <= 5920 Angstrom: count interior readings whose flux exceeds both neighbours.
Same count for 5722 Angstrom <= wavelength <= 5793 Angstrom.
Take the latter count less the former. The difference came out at -1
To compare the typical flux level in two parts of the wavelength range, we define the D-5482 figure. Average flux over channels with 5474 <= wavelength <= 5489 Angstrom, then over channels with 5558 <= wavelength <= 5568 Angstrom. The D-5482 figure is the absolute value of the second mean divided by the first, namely 0.98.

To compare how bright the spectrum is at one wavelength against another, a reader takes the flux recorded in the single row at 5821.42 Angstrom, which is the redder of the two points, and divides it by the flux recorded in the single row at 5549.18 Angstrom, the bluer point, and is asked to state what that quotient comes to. 1.27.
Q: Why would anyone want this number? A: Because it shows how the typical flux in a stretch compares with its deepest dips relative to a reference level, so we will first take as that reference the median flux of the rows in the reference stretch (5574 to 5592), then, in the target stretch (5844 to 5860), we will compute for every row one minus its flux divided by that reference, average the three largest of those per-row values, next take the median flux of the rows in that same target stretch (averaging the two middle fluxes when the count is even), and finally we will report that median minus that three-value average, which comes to 17.1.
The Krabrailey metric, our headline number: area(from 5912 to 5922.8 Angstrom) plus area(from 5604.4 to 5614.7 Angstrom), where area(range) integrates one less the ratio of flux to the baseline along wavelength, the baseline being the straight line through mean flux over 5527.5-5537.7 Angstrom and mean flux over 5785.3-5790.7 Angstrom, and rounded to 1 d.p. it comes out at 1.4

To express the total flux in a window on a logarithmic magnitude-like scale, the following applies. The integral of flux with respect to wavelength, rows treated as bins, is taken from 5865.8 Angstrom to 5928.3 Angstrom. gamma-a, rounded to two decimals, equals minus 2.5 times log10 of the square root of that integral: -3.74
